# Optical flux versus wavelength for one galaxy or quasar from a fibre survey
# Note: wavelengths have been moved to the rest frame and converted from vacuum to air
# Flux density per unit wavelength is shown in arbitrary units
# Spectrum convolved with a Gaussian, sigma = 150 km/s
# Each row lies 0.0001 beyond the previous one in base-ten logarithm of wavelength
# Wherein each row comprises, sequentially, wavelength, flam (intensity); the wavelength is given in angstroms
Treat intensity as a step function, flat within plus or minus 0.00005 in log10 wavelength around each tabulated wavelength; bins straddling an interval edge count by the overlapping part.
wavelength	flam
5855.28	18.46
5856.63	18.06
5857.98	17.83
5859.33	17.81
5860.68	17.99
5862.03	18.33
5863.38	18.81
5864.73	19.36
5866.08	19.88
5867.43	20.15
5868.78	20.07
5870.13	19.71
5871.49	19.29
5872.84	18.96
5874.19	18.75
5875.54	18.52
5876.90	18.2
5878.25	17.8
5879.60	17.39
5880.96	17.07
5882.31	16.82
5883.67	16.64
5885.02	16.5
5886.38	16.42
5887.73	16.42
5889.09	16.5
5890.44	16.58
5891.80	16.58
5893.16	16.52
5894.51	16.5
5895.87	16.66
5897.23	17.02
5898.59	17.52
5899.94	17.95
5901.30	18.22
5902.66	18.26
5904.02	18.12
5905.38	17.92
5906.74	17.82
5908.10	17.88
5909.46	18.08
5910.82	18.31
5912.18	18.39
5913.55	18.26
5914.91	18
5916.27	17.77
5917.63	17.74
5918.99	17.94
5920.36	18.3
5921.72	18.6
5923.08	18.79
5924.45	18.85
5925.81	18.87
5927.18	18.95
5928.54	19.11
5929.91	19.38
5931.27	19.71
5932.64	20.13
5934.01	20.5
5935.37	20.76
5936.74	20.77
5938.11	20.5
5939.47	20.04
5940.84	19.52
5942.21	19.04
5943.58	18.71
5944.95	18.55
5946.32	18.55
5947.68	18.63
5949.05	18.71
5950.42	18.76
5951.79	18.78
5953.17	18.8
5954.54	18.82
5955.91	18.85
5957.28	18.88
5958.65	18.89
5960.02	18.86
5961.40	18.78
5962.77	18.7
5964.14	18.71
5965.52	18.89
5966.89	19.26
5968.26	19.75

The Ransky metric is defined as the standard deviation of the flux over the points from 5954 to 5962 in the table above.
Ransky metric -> 0.04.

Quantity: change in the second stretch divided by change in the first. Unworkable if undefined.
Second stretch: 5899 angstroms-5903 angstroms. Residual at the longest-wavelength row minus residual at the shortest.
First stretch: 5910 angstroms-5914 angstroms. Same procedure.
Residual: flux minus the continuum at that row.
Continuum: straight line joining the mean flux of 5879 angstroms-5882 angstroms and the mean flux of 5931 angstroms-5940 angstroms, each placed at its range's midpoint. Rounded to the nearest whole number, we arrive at -1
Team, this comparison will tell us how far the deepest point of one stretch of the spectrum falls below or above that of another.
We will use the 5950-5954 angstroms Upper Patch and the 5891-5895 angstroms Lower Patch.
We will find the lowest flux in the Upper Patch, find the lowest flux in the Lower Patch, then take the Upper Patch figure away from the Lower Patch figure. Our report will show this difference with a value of -2.3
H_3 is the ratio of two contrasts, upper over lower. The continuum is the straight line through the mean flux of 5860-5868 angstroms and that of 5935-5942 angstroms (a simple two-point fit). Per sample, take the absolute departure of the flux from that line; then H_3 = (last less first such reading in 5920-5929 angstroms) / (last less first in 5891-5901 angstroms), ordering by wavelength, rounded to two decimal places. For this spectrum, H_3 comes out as 0.55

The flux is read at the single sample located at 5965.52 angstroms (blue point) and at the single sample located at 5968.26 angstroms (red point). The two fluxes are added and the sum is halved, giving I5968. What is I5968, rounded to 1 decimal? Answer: 19.3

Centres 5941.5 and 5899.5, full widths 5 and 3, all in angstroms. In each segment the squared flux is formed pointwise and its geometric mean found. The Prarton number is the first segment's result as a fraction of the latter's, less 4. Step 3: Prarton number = -2.81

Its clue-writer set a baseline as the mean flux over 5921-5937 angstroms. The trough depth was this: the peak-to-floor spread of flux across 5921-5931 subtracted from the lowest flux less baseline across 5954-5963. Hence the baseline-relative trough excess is -1.6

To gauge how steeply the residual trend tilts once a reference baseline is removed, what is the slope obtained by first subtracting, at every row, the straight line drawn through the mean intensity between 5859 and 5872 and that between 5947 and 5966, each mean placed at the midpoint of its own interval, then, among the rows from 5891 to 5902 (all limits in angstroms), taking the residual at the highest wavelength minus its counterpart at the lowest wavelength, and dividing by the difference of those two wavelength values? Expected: 0.18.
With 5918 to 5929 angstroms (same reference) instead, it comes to 0.13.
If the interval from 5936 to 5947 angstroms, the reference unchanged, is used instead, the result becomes -0.23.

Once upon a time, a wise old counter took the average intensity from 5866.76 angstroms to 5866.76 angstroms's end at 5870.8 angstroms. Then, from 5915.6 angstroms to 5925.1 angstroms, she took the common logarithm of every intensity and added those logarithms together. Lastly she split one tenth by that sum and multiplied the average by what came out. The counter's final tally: 0.23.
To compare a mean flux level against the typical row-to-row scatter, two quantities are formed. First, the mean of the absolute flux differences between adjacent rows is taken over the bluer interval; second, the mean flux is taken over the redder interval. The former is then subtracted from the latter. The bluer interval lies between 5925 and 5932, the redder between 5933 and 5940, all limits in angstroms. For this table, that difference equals 20.3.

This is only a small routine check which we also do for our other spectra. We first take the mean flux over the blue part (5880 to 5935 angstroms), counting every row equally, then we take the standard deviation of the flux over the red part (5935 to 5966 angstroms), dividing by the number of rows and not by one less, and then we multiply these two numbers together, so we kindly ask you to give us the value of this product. 12.2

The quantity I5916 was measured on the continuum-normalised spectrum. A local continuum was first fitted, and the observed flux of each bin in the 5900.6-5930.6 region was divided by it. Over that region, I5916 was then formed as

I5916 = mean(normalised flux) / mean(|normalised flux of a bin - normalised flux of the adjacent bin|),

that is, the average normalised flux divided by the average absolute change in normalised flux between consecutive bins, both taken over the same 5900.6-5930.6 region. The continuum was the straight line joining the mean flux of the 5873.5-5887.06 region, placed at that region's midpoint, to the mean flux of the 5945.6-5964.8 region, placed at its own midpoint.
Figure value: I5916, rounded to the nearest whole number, 121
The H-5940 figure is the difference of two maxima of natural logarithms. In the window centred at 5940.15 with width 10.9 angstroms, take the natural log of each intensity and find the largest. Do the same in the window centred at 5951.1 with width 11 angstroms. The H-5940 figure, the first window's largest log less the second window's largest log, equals 0.10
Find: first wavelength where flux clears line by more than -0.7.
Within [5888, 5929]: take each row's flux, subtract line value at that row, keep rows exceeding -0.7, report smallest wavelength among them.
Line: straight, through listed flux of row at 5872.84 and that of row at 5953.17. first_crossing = 5901.30 angstroms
